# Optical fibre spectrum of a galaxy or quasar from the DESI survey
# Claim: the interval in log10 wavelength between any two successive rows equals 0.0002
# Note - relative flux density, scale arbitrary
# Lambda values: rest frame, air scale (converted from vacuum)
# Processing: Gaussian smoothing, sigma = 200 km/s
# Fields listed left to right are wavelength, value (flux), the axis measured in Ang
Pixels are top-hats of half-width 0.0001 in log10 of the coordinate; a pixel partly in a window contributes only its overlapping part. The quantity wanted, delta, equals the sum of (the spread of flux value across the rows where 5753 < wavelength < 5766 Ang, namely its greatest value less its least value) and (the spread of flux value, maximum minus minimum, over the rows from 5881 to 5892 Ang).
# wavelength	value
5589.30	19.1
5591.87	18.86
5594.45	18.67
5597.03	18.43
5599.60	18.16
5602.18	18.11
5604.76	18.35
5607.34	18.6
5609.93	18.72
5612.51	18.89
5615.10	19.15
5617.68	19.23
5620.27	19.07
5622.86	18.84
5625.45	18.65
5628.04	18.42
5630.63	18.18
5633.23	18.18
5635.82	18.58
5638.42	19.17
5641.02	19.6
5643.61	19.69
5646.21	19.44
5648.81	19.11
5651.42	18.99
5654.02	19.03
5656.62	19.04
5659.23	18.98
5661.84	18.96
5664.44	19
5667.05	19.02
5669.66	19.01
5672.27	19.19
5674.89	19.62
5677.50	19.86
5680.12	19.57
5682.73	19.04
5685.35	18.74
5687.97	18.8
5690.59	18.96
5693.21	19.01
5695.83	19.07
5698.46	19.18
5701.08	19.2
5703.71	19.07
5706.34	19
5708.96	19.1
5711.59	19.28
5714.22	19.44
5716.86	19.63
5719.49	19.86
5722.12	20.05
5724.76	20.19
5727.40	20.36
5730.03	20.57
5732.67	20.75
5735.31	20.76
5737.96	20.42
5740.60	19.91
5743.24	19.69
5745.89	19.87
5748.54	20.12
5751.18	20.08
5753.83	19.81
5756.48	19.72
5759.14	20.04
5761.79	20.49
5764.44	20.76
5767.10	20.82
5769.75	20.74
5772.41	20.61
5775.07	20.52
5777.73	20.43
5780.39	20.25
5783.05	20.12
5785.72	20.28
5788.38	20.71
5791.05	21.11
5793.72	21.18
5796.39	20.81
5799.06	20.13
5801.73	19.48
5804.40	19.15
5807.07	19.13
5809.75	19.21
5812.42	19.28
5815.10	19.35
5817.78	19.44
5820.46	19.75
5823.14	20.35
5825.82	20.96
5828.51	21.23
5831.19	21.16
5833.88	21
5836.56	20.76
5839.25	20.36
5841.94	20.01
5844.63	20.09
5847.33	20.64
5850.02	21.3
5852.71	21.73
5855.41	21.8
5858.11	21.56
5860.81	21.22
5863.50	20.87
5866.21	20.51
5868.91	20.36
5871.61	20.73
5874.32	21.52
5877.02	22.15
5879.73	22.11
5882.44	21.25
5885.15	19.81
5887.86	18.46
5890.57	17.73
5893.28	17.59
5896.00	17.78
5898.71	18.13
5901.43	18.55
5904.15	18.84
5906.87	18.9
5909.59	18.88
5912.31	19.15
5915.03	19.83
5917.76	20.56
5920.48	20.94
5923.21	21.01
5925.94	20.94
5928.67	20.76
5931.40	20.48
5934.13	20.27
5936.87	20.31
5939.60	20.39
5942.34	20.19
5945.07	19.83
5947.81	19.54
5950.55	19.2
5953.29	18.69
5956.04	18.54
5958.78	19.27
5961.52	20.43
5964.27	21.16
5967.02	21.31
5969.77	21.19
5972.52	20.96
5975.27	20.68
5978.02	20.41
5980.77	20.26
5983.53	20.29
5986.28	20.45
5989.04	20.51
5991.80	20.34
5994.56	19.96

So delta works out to 5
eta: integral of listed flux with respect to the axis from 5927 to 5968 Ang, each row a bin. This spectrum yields 821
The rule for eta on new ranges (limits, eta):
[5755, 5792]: 757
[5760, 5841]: 1646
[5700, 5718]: 346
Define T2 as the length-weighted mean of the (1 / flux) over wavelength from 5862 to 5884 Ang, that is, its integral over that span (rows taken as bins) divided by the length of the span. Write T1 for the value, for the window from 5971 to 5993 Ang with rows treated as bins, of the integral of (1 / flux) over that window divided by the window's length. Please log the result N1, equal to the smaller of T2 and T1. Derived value 0.0473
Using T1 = 0.049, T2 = 0.0473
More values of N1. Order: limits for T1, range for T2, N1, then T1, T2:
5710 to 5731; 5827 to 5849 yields 0.0484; 0.050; 0.0484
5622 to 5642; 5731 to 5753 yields 0.0495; 0.054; 0.0495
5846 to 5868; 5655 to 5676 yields 0.0472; 0.047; 0.0524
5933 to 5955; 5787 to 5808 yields 0.0495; 0.051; 0.0495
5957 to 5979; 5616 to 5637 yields 0.0485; 0.049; 0.0536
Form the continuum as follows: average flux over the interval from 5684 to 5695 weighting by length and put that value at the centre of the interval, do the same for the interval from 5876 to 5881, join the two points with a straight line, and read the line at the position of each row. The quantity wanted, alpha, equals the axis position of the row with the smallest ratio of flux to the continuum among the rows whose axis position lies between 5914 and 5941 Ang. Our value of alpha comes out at 5915.03 Ang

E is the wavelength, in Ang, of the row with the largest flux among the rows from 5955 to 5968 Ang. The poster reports 5967.02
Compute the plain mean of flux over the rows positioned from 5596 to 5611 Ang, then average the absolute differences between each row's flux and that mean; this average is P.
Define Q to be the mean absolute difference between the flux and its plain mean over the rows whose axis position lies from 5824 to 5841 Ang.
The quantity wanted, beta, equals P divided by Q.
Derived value 0.8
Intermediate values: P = 0.2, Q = 0.23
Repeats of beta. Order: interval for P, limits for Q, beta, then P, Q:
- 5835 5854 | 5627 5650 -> 0.9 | 0.5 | 0.52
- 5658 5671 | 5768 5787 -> 0.1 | 0.0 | 0.18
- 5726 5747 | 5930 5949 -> 1.3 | 0.4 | 0.26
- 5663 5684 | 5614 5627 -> 1.5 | 0.3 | 0.19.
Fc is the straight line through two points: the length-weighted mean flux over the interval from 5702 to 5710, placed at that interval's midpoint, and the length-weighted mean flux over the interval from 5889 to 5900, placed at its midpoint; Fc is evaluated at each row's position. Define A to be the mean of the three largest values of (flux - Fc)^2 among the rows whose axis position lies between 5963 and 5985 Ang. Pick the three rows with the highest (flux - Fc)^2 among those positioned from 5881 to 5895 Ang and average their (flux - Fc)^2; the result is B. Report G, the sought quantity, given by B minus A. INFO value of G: -10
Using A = 15.0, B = 5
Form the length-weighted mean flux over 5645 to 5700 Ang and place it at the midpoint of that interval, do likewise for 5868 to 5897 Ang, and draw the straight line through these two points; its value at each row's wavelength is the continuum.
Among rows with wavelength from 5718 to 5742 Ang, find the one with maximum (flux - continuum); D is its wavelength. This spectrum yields 5732.67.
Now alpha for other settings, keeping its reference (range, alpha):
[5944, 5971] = 5956.04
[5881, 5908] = 5893.28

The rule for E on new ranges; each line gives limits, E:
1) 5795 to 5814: 5796.39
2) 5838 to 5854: 5852.71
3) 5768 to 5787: 5769.75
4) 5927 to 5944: 5928.67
